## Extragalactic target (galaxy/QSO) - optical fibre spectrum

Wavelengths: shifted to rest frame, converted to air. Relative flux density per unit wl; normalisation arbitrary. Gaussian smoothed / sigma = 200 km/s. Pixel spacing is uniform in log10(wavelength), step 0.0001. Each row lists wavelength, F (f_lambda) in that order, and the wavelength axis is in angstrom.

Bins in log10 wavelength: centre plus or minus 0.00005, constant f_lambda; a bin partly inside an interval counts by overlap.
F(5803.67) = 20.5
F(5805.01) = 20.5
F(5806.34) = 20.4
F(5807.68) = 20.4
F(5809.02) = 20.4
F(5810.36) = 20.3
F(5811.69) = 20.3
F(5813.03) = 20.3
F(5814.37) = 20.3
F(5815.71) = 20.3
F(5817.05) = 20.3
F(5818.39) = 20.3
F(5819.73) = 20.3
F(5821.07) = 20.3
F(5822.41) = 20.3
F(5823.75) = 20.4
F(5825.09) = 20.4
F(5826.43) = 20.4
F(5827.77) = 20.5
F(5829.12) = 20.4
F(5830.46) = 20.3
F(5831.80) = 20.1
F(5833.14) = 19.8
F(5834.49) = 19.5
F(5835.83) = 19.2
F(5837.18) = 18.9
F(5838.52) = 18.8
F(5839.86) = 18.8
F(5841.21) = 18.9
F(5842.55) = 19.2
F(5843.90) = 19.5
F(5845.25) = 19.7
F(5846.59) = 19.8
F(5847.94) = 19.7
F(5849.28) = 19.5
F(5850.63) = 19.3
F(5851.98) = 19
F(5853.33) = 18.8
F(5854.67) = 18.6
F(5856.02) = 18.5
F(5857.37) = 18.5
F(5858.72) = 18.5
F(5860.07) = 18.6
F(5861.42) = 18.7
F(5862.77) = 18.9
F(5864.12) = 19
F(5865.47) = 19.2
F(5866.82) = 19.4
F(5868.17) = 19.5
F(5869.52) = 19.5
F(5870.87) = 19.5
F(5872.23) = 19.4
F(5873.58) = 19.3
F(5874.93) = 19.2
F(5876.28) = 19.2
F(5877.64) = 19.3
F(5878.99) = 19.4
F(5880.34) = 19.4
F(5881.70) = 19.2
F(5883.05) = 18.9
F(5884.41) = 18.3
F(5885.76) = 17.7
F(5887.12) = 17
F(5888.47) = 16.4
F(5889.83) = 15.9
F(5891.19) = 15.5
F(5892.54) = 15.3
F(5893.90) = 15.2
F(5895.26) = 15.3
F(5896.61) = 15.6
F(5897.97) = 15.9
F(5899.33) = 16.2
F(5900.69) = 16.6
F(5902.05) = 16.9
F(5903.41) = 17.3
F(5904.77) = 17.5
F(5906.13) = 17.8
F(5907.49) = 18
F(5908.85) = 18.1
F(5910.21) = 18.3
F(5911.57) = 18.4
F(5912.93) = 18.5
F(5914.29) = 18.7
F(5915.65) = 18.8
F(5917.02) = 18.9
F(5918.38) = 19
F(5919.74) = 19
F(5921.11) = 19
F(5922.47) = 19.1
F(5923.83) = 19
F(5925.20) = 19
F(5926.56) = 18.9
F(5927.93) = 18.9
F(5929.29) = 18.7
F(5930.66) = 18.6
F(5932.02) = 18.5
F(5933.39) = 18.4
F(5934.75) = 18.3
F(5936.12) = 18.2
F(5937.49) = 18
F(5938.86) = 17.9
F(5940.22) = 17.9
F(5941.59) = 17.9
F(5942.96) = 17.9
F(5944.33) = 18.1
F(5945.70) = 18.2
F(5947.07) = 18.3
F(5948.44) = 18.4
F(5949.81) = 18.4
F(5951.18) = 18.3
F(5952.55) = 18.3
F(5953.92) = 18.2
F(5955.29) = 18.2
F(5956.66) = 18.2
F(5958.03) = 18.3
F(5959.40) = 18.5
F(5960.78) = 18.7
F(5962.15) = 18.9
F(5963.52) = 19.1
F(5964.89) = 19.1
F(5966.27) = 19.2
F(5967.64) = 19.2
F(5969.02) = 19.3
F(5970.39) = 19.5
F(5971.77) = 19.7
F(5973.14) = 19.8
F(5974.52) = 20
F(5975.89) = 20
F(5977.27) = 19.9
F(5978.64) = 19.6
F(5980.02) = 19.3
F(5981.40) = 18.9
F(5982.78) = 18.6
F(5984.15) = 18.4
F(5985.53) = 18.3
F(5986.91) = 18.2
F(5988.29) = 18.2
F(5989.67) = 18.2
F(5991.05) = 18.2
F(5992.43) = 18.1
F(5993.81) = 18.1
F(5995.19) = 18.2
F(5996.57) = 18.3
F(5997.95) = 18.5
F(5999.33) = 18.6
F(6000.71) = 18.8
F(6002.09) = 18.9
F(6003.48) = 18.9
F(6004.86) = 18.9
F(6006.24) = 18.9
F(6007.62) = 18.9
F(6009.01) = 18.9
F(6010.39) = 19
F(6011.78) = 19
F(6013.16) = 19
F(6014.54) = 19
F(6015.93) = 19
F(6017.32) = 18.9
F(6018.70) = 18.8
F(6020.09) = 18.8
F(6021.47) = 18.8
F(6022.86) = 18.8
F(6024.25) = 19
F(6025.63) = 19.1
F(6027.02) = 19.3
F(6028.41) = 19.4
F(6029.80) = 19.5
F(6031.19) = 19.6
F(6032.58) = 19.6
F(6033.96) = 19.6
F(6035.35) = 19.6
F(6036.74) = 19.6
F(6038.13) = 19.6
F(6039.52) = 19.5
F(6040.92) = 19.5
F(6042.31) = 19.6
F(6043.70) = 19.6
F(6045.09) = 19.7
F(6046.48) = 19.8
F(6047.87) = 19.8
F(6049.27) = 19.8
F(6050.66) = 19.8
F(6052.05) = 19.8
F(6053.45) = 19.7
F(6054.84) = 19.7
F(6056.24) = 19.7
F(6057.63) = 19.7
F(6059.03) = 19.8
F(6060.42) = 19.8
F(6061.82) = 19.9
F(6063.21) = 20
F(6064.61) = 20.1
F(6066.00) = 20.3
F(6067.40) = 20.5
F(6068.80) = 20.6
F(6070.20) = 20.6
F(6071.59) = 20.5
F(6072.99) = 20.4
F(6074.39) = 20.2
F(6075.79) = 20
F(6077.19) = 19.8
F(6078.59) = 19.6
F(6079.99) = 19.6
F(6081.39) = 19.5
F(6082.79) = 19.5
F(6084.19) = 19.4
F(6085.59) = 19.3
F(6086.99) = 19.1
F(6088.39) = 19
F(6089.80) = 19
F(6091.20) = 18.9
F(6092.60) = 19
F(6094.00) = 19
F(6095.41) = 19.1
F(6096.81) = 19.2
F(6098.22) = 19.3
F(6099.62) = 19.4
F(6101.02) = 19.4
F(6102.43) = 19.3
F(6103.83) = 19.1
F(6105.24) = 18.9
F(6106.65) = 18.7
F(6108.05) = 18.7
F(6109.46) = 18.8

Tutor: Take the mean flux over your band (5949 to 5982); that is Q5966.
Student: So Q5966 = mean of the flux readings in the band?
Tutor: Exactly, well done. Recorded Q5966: 19.0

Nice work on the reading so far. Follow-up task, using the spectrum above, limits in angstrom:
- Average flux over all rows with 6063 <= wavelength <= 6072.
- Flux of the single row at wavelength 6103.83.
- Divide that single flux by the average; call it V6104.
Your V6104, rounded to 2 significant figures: 0.94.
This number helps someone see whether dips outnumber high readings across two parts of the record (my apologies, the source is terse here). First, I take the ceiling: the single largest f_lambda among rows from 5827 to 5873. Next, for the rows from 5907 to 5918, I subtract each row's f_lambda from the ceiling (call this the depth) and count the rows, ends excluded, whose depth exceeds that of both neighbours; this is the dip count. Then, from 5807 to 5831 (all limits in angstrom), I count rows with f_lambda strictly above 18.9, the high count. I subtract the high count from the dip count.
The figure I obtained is -18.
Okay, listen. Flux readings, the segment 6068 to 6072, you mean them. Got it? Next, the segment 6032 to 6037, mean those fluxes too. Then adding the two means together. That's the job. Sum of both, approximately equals 40.2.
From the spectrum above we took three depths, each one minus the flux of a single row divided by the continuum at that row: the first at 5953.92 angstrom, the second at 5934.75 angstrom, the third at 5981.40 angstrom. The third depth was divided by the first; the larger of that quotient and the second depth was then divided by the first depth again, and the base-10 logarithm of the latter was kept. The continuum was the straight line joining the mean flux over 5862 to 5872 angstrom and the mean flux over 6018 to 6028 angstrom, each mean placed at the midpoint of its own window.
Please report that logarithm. 0.5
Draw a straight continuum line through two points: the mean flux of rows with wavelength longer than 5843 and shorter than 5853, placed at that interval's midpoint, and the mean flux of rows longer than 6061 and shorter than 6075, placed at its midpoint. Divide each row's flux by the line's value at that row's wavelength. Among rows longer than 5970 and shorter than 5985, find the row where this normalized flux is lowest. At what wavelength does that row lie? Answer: 5984.15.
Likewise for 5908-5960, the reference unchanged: 5942.96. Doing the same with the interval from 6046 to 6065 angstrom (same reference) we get 6057.63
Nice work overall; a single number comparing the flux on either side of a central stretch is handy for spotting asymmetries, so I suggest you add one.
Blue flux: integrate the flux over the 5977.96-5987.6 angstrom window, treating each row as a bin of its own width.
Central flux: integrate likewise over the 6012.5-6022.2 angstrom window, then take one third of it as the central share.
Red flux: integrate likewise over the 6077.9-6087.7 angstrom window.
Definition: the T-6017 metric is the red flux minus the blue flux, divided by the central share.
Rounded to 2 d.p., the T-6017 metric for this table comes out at 0.16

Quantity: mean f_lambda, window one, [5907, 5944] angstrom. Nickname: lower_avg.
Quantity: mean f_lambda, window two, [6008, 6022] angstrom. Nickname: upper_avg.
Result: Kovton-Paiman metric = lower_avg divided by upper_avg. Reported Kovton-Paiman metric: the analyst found 0.979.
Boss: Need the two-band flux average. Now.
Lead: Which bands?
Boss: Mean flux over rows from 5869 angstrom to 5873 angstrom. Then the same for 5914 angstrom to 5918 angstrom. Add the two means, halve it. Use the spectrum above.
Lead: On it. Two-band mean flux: 19.1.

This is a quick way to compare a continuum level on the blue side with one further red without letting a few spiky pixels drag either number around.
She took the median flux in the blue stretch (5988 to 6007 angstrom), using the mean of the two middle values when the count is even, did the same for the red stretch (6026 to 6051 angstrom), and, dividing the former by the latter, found 0.94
